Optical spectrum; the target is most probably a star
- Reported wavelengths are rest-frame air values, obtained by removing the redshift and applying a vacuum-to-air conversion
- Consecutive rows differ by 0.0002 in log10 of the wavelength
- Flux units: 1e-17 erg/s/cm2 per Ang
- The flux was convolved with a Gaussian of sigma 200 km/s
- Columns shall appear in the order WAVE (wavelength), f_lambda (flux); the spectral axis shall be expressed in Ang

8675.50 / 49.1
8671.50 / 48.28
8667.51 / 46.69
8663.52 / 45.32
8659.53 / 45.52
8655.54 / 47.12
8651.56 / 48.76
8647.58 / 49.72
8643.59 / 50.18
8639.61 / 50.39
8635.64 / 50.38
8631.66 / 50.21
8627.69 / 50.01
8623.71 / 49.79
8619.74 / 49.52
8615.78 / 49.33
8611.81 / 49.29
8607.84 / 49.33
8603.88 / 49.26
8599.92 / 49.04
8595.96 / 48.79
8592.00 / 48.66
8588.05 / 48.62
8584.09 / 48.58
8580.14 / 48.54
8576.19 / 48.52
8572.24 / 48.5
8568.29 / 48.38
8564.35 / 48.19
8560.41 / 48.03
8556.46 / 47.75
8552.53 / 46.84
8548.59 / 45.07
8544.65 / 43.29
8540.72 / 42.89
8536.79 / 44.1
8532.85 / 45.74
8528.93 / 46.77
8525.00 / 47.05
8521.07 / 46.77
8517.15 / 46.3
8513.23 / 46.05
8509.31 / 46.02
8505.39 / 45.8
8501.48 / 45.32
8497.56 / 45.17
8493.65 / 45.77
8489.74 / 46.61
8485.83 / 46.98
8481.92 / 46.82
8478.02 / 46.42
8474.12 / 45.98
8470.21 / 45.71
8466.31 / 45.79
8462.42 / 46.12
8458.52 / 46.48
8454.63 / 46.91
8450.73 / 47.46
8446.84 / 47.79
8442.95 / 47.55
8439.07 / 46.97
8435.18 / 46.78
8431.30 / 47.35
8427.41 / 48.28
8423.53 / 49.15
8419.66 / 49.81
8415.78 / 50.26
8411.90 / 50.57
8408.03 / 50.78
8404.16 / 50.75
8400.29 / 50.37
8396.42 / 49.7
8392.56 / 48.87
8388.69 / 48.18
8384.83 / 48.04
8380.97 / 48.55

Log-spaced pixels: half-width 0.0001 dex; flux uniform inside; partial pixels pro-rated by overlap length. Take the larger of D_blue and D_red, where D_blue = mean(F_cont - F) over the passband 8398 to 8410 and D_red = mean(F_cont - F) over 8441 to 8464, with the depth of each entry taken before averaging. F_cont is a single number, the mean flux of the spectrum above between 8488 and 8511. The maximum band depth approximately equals -1.3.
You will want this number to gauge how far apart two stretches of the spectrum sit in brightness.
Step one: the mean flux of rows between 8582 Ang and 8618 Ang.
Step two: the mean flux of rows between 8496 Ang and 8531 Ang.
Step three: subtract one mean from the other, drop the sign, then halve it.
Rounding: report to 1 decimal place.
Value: 1.4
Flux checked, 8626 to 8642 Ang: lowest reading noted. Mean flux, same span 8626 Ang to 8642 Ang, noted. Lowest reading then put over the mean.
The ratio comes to 0.995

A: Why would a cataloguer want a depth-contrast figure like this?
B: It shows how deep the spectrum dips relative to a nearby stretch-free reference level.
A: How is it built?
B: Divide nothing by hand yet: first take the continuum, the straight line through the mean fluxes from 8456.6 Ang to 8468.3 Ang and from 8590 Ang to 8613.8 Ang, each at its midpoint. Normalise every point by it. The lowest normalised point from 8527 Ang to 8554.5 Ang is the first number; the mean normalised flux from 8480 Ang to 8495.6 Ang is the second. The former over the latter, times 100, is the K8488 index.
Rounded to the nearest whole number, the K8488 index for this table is 90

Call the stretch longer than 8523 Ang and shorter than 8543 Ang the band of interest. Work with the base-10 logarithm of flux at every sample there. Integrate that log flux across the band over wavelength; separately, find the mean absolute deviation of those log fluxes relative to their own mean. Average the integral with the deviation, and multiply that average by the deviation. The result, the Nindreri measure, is 0.23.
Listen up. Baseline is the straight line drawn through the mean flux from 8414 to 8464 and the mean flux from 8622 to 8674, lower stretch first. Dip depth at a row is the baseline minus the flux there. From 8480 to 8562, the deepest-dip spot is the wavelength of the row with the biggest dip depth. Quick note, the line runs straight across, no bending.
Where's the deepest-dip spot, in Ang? 8540.72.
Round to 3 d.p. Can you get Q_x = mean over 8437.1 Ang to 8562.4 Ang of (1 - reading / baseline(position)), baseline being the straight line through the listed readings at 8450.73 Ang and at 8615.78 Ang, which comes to 0.038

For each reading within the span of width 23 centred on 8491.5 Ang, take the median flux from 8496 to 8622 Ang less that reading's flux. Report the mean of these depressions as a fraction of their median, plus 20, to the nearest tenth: 21.0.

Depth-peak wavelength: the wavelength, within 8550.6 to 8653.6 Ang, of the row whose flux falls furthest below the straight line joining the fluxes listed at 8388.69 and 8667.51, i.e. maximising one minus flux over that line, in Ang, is 8552.53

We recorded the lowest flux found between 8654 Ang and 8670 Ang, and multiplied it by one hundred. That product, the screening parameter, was 4532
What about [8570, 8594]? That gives 4850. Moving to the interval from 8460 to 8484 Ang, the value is 4571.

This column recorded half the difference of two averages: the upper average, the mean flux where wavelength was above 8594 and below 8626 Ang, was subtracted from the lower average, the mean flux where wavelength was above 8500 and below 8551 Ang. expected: -1.9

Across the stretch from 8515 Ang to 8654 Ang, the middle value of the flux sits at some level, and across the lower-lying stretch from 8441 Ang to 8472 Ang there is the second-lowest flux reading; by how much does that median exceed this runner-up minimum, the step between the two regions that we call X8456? 3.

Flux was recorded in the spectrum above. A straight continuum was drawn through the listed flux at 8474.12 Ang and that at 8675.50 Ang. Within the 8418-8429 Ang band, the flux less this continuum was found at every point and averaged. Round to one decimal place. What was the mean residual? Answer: 3.9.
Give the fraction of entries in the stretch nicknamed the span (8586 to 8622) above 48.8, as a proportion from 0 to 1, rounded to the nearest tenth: 0.7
